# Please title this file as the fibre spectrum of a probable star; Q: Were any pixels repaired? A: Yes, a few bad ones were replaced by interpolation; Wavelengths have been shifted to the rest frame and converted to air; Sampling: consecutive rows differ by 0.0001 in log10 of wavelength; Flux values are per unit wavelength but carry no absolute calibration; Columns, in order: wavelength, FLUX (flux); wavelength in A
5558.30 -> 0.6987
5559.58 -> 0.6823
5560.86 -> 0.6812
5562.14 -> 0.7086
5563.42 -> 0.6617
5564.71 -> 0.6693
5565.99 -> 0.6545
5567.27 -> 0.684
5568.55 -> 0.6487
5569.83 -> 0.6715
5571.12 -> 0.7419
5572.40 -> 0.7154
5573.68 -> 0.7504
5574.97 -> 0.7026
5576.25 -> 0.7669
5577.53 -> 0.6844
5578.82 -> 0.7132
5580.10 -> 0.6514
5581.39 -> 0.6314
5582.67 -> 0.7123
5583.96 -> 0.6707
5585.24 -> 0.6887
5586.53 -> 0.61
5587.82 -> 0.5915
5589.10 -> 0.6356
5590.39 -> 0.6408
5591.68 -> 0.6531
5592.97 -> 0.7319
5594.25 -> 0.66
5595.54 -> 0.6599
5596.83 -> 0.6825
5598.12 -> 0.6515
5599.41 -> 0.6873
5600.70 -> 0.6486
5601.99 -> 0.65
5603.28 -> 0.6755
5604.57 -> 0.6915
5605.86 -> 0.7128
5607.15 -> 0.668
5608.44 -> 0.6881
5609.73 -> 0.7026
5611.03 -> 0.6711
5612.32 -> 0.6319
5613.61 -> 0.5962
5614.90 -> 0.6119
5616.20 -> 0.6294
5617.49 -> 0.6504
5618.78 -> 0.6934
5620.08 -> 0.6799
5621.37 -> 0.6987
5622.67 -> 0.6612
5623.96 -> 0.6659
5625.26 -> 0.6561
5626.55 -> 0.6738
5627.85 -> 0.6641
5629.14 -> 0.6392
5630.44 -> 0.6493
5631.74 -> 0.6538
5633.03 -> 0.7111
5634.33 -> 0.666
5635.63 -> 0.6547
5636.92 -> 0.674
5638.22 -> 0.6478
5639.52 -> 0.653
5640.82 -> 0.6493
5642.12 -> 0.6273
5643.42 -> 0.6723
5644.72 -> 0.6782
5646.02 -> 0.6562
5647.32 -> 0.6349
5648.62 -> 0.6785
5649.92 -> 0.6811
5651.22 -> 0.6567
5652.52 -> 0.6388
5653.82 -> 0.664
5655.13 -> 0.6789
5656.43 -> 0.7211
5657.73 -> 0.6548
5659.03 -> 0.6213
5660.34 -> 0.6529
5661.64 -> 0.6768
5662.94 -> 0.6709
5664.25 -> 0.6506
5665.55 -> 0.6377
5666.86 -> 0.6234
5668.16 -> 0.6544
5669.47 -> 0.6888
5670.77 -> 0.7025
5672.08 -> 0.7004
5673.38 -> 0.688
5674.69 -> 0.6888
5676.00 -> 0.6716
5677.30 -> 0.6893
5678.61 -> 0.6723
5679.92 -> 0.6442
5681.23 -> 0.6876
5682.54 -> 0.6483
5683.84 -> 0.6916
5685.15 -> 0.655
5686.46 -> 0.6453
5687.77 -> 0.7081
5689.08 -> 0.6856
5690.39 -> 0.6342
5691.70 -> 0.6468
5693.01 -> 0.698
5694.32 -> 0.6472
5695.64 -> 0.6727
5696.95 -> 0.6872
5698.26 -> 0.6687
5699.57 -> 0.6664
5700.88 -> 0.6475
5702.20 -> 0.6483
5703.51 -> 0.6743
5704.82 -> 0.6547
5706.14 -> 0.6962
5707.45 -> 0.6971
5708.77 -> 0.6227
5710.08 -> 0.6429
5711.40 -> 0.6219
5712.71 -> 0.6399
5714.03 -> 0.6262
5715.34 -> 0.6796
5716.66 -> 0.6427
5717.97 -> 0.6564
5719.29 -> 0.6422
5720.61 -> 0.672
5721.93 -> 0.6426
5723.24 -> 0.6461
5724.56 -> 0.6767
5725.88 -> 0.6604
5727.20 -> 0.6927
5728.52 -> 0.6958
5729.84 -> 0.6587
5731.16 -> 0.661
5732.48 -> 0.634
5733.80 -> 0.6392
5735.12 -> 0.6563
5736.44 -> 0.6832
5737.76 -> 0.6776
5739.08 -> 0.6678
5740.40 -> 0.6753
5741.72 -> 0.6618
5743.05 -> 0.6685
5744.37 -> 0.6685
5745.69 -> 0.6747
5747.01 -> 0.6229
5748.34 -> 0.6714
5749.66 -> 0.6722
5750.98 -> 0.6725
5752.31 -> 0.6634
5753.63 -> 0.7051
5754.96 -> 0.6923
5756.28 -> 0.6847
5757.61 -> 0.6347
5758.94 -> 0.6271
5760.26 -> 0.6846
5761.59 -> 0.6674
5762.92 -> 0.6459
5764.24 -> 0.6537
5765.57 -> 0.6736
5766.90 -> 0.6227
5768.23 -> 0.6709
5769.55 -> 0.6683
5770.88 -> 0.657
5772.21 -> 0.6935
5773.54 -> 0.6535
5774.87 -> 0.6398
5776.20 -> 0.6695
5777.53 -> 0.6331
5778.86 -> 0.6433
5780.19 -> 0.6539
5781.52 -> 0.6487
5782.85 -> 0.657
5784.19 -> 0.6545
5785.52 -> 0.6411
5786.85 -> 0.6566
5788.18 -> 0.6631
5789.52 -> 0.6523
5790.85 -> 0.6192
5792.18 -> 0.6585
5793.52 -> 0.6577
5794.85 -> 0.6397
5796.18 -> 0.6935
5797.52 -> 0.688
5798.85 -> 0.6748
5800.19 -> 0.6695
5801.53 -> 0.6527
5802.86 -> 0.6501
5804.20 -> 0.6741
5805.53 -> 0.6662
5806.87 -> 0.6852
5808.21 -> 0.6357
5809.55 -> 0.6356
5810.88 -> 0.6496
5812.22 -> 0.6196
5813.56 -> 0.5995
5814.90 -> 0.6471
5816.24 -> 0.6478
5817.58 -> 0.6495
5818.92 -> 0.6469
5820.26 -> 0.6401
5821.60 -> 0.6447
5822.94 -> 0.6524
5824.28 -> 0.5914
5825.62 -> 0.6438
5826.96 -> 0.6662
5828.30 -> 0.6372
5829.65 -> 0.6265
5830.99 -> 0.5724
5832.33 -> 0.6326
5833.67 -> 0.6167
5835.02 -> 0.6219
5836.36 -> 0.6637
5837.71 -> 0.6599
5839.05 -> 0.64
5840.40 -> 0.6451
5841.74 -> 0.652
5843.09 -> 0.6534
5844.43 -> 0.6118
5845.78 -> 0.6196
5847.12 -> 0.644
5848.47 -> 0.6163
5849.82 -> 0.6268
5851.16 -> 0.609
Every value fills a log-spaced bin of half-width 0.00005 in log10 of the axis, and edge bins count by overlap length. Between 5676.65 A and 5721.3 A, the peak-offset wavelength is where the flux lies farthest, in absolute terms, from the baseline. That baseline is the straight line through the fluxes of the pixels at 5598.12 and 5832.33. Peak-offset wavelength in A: 5687.77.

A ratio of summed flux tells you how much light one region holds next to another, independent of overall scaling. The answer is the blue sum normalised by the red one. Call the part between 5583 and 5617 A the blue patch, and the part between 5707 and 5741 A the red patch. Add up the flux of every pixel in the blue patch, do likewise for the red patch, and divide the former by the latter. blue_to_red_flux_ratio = 1.002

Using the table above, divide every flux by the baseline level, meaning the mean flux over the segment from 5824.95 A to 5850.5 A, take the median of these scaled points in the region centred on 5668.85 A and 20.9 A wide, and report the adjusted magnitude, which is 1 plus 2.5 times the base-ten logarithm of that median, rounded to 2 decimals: 1.06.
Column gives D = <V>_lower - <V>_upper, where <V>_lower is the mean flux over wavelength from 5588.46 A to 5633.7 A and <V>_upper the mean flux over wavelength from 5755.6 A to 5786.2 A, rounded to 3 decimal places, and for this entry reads 0.009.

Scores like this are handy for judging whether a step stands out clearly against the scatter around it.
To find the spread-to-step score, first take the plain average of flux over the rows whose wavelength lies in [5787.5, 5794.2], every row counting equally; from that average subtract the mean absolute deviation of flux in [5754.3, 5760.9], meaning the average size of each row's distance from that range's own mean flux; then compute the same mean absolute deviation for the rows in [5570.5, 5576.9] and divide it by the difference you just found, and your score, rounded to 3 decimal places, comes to 0.034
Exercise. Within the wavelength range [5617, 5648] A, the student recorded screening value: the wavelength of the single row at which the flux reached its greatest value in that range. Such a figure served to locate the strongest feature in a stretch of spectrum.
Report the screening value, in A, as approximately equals 5633.03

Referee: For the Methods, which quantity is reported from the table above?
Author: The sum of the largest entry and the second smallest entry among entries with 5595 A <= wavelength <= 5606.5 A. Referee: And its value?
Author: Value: 1.36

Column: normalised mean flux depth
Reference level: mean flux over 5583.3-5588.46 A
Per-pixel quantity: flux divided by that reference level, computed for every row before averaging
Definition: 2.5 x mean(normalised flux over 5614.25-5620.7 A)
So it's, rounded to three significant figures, 2.55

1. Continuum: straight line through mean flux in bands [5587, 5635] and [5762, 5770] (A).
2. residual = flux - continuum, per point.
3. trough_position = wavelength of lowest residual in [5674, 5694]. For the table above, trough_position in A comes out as 5690.39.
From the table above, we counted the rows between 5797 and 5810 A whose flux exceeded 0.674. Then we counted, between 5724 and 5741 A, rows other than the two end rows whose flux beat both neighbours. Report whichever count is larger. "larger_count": 4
